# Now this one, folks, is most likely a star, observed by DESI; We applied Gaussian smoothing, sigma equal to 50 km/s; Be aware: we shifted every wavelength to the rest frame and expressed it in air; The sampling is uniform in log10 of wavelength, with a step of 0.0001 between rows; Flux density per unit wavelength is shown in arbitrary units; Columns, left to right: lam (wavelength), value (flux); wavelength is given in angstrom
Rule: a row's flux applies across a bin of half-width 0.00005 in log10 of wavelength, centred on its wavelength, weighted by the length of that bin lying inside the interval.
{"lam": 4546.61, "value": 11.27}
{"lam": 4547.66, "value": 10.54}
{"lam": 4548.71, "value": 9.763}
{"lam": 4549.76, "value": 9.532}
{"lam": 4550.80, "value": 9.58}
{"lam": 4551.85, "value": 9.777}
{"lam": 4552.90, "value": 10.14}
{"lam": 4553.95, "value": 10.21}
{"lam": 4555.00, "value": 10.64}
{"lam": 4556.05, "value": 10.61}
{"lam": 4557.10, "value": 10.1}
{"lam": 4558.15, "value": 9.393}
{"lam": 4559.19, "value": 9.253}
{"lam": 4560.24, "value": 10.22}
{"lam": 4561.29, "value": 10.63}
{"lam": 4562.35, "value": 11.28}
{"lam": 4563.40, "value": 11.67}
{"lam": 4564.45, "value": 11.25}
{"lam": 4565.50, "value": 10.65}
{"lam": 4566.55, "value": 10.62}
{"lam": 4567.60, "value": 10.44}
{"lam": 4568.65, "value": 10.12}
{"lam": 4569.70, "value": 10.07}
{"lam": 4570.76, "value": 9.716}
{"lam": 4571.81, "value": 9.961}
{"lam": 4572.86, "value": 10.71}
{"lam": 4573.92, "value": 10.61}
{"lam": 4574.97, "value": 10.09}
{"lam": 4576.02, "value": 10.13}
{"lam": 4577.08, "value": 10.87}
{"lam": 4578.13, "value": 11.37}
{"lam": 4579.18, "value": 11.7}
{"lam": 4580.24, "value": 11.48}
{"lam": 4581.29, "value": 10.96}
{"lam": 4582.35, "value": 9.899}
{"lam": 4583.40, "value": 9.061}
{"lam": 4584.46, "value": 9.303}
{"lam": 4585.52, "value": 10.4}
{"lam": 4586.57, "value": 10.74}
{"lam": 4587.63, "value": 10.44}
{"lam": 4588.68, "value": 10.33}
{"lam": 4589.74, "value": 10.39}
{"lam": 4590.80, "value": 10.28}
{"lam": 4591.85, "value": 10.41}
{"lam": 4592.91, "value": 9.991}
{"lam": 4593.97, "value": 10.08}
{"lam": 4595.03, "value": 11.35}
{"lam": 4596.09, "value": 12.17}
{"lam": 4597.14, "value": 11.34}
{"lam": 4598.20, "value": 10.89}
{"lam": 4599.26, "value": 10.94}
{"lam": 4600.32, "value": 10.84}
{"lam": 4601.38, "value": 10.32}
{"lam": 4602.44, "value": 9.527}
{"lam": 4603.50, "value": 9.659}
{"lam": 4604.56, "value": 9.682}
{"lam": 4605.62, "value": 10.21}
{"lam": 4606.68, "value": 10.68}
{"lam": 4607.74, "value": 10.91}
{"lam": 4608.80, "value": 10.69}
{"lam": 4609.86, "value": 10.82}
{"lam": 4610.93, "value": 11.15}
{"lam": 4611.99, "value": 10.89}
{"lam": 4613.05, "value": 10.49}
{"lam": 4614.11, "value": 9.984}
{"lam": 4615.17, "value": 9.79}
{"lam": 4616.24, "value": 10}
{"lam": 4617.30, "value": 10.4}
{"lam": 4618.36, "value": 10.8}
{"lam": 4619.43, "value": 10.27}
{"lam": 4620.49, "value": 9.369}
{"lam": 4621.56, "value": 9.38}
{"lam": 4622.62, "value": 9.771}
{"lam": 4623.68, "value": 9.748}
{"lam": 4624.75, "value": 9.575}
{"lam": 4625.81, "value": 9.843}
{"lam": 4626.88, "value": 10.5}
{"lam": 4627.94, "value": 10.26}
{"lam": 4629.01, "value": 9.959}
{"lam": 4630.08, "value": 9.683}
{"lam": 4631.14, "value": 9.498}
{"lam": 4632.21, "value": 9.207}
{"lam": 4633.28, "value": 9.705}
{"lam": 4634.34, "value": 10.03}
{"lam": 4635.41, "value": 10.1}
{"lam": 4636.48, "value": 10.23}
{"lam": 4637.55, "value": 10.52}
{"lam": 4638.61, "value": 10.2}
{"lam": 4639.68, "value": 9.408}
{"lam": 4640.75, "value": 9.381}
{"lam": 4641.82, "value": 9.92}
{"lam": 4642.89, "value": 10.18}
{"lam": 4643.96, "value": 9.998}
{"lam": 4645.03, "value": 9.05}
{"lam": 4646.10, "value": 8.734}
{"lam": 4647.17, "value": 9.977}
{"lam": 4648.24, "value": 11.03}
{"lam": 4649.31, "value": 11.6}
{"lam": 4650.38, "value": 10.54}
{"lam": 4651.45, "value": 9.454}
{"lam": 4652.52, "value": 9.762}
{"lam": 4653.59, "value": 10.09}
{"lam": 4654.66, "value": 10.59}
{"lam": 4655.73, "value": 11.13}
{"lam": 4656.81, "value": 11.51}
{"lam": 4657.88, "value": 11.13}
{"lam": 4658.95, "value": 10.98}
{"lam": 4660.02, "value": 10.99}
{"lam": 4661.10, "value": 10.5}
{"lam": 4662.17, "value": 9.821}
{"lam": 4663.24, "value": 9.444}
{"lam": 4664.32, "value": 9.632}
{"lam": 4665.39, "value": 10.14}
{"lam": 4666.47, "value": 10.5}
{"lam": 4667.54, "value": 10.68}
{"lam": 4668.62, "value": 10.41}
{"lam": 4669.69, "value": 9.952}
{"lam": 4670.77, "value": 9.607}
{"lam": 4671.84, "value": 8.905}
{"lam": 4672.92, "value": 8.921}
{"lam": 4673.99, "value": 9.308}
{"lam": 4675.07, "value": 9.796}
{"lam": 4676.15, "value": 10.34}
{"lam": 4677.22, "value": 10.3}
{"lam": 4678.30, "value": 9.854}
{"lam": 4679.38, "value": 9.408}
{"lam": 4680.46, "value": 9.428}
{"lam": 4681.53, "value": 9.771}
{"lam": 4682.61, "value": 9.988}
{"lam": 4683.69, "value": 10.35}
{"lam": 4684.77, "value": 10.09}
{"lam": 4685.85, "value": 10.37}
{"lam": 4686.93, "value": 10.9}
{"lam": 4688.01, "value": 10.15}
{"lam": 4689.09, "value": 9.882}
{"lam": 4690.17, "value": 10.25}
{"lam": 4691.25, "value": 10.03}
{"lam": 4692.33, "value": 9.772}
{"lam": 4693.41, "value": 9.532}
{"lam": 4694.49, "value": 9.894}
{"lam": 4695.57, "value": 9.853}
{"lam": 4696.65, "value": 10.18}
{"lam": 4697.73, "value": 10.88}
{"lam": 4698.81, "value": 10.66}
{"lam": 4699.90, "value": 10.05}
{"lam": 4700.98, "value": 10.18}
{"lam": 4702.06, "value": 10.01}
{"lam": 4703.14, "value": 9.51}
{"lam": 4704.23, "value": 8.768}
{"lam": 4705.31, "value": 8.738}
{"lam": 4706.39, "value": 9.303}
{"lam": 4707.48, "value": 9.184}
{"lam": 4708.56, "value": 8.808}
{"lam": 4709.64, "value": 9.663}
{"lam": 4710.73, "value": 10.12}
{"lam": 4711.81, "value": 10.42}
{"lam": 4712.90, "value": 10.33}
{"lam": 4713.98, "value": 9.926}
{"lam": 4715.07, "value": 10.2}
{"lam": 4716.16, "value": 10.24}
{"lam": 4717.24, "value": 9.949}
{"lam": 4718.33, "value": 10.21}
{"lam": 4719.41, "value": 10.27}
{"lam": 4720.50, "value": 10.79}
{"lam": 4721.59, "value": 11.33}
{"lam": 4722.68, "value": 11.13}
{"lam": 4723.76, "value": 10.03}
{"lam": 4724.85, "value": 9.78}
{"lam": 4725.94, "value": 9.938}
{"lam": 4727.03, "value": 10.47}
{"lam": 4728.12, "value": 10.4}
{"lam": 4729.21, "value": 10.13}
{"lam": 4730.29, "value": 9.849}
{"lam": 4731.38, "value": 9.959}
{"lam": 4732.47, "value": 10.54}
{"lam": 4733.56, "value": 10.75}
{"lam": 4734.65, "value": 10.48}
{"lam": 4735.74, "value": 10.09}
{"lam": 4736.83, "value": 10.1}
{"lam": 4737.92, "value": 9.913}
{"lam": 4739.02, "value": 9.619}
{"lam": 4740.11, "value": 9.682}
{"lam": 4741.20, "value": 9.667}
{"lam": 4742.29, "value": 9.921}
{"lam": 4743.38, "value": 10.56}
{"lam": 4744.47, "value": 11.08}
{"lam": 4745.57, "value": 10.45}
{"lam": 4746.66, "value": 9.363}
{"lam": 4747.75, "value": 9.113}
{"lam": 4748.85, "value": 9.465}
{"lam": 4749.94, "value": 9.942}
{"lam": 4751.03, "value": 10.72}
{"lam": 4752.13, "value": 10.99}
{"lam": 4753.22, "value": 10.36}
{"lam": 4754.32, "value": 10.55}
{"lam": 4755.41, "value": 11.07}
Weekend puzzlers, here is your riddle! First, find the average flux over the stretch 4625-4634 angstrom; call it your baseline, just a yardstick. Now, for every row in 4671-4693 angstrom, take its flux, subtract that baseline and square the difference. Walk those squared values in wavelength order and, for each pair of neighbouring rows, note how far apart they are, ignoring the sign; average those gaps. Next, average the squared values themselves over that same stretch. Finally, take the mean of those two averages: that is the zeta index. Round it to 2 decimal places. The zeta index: 0.25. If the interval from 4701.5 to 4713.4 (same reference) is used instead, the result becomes 0.44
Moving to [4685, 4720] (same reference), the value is 0.31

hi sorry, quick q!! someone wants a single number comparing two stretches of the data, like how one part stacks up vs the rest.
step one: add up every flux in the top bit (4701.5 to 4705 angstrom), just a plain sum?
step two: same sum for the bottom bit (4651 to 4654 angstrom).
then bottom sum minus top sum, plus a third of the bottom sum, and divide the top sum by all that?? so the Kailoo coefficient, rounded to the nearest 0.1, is 2.6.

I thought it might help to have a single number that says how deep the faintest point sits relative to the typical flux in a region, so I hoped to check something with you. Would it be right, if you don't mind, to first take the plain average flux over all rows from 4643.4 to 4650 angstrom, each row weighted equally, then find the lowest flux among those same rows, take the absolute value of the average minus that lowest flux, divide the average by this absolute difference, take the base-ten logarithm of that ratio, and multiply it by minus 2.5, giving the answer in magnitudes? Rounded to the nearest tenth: -2.2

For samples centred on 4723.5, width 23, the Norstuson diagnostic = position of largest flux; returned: 4721.59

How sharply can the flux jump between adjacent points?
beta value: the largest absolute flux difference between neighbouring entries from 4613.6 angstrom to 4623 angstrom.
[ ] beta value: 0.90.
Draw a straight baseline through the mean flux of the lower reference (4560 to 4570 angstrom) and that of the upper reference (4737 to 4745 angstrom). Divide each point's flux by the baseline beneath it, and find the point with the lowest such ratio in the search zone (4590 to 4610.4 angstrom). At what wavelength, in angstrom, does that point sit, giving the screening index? 4602.44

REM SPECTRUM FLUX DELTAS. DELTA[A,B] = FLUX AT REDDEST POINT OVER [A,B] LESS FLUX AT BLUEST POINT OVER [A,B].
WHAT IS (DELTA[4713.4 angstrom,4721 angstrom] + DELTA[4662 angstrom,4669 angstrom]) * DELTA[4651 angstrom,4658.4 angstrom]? 2.4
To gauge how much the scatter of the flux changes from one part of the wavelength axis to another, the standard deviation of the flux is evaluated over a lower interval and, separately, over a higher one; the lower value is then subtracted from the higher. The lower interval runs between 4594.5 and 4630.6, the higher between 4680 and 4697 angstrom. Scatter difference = -0.31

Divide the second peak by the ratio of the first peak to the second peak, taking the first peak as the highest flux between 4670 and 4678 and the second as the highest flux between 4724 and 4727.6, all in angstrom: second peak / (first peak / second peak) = 10.6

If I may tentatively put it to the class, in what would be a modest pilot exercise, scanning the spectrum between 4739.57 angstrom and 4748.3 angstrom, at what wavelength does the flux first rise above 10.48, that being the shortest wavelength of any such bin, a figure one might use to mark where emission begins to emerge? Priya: 4743.38 angstrom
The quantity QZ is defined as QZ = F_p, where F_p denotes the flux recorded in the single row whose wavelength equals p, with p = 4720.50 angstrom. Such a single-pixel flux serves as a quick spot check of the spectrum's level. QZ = 10.79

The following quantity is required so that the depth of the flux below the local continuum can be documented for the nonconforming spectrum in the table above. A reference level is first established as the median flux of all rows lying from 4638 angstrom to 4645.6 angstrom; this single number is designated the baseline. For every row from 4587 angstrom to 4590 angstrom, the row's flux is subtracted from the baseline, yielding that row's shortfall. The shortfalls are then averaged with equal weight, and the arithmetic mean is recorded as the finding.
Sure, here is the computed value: -0.5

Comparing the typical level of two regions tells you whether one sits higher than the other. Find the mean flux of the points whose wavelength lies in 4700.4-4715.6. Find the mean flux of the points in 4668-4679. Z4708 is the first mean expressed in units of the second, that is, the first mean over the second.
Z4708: 0.99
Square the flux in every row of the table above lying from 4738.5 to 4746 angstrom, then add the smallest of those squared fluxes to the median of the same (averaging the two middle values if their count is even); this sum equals 191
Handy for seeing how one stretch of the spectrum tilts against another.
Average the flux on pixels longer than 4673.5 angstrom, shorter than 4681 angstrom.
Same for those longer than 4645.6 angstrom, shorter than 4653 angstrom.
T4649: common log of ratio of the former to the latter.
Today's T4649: -0.017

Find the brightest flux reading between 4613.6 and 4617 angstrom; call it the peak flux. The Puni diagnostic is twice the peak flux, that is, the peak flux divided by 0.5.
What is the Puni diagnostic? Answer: 20.0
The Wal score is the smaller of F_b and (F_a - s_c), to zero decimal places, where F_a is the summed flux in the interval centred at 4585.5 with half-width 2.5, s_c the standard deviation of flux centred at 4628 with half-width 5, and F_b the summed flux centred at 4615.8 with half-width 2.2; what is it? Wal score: 40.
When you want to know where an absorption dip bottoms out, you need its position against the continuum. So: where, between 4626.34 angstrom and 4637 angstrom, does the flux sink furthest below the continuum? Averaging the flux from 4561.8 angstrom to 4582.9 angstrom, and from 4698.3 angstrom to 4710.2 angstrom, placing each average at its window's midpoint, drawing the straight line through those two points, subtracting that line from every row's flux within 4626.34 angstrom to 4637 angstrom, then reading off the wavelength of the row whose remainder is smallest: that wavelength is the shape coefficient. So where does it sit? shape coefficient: 4632.21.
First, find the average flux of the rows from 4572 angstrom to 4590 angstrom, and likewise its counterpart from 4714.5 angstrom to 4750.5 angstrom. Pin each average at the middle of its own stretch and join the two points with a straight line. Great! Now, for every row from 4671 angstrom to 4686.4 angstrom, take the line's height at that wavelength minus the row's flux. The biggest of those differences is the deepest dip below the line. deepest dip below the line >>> 1.4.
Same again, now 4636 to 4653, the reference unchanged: 1.6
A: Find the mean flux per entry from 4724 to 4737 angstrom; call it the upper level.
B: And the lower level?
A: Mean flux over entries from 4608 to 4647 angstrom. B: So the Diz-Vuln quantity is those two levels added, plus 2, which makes 22.2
